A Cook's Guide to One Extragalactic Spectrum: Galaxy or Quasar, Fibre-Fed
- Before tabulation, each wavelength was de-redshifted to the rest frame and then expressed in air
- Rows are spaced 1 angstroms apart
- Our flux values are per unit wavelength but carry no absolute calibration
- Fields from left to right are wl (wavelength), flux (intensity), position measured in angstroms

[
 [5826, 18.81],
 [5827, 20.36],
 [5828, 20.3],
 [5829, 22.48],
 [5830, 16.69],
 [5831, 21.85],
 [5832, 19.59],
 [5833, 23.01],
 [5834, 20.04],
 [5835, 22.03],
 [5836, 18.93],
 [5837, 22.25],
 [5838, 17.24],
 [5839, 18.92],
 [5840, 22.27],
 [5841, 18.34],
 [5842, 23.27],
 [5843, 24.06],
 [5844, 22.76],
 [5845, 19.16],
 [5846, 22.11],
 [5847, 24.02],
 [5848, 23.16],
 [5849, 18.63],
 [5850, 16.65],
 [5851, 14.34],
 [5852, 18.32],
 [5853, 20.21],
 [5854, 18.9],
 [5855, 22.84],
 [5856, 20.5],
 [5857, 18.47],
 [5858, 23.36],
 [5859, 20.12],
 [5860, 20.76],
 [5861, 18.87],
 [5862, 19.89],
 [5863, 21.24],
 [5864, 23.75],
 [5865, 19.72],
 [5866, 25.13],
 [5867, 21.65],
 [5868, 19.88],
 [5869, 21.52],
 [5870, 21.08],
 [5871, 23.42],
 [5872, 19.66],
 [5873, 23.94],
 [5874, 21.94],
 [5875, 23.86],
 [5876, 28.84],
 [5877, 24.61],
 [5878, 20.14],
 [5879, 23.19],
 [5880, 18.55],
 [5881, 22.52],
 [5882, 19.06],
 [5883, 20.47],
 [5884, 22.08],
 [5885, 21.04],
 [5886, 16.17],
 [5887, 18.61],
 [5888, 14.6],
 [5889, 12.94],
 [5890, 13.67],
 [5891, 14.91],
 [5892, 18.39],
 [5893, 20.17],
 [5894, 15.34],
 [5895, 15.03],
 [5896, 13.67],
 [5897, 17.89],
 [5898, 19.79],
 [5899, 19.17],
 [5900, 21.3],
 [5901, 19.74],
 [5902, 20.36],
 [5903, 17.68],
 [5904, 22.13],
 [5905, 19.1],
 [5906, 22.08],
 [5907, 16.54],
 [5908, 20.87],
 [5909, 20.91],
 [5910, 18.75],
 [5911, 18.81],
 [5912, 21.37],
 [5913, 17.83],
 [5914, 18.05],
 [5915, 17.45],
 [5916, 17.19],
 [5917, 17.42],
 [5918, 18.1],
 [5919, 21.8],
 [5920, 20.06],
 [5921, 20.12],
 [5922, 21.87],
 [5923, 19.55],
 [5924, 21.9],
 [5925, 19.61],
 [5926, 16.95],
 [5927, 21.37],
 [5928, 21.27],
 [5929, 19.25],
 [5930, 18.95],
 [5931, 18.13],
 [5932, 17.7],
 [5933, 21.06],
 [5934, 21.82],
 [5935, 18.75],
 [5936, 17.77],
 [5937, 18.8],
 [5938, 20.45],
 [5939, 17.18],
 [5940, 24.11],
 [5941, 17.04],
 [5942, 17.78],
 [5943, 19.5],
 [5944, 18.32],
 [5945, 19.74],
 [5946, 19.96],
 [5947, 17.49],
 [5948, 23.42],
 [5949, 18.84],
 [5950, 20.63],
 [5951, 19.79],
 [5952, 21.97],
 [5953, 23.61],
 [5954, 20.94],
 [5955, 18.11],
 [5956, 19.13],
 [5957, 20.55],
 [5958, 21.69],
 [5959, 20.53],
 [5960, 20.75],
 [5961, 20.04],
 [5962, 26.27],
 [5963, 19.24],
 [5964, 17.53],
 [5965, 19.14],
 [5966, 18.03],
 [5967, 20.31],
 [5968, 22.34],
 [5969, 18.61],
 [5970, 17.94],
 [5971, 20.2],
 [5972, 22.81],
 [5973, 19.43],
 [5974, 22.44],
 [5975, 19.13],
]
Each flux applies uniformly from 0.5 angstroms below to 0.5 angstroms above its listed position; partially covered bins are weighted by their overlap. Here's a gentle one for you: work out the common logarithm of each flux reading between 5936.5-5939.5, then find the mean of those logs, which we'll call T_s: 1.27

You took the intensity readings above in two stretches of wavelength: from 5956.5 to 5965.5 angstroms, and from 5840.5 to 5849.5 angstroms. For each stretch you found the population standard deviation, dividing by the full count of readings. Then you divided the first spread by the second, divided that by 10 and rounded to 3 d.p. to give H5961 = 0.103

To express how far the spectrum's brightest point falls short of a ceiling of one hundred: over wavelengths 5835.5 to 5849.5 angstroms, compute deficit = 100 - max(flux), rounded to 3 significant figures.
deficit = 75.9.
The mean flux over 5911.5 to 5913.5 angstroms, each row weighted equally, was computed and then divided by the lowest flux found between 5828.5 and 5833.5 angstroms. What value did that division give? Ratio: 1.17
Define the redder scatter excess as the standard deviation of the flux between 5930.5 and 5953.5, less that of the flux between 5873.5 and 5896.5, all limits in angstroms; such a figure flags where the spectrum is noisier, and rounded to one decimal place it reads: -2.0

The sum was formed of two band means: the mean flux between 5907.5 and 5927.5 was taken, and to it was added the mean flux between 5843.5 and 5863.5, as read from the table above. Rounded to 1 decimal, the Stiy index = 39.7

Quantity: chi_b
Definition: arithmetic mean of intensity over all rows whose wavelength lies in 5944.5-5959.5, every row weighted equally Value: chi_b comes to 20.4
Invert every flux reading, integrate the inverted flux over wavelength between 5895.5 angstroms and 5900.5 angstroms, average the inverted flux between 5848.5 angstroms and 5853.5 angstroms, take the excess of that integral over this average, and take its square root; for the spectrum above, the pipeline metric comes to 0.47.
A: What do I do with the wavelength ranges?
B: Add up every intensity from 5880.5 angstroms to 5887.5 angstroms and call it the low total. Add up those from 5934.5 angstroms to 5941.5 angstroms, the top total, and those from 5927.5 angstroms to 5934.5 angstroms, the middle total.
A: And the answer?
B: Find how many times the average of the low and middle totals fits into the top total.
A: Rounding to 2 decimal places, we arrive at 0.96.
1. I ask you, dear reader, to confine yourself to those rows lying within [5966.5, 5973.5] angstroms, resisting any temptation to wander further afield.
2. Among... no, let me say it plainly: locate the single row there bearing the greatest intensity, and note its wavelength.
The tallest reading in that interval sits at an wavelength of 5972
